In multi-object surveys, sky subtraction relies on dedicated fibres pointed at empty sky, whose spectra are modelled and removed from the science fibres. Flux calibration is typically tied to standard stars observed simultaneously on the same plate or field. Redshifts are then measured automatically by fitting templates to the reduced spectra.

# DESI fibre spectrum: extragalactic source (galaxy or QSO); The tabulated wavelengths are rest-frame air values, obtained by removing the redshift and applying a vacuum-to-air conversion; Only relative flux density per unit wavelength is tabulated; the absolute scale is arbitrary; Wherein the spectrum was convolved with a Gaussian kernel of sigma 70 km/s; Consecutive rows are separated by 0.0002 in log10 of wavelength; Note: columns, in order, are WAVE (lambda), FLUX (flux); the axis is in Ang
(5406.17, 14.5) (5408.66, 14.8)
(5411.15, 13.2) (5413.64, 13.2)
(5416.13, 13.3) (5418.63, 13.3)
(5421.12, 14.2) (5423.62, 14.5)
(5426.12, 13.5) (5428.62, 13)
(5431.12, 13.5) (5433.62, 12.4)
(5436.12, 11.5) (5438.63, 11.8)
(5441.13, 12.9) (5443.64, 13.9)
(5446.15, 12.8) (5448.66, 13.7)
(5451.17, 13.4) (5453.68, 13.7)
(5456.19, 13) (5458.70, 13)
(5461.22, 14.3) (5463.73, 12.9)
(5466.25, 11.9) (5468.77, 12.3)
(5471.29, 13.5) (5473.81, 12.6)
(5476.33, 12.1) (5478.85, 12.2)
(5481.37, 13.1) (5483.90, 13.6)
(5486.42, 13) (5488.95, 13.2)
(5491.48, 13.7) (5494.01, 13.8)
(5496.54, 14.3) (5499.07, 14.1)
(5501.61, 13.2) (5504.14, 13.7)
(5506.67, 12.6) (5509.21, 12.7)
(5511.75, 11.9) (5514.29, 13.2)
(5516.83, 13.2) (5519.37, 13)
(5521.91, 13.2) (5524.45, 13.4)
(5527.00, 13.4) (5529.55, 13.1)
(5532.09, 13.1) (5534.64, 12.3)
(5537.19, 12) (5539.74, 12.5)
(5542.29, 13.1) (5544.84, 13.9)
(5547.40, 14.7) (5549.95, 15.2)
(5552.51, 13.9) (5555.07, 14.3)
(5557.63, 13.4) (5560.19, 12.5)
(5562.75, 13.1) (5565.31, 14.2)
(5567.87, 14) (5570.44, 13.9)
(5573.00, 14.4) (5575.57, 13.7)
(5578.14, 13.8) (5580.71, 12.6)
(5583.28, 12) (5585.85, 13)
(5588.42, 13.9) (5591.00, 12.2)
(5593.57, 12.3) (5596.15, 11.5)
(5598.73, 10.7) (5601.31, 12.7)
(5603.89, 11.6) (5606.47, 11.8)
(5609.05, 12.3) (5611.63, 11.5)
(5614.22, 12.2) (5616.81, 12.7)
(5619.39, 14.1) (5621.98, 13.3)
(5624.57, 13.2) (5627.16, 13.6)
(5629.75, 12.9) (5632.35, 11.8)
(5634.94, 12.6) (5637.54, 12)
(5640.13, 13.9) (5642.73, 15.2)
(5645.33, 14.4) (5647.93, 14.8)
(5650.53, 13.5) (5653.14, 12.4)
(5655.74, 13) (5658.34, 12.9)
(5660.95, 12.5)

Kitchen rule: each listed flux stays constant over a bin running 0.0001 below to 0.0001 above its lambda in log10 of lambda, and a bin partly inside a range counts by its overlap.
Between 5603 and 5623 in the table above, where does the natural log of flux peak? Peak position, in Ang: 5619.39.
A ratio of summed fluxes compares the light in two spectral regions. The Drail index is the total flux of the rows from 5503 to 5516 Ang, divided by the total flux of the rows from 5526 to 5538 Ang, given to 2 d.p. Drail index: 1.00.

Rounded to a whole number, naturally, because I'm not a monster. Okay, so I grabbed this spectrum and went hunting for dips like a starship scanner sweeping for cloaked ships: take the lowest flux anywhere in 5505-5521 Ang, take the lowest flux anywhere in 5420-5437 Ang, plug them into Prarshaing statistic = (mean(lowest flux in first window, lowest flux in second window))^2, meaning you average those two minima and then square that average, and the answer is 137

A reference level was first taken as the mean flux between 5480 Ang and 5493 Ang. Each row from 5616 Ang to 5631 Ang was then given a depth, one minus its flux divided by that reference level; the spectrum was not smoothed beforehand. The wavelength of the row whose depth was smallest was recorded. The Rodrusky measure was 5619.39 Ang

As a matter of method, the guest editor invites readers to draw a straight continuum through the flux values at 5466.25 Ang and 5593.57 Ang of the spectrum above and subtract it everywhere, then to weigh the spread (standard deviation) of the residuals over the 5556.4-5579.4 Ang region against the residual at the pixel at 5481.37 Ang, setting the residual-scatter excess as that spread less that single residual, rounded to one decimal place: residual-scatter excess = -0.6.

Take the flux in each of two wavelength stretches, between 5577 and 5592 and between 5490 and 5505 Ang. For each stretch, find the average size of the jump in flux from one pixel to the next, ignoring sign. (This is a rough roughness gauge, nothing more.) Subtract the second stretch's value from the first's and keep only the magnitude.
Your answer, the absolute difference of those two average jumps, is 0.64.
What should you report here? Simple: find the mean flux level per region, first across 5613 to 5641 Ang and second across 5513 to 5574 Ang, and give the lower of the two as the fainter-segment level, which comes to 12.9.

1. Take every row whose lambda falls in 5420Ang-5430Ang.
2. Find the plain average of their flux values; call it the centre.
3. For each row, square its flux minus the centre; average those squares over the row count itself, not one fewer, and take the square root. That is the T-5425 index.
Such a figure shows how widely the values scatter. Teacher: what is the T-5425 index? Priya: 0.59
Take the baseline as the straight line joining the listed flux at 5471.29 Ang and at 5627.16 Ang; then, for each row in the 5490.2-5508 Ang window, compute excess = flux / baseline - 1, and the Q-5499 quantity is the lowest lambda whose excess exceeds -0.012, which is 5491.48 Ang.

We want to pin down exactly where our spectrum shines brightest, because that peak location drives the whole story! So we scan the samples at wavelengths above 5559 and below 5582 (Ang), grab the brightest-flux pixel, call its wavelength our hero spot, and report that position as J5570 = 5573.00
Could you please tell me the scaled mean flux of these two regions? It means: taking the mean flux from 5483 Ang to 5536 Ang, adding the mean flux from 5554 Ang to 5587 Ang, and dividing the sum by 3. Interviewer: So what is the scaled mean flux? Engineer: 8.89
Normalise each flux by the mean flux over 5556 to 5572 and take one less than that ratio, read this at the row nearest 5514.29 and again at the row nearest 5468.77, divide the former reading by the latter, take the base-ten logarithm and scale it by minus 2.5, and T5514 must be 1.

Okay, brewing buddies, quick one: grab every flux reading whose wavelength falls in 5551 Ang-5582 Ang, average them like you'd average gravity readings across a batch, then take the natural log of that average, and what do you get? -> 2.61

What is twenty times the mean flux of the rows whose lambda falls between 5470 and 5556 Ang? 265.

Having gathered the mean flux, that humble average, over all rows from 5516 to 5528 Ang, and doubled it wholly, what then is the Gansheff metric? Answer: 26.5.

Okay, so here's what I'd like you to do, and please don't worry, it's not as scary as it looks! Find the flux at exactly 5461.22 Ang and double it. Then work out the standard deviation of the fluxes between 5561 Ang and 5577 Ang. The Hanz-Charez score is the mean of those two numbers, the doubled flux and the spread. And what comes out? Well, 14.5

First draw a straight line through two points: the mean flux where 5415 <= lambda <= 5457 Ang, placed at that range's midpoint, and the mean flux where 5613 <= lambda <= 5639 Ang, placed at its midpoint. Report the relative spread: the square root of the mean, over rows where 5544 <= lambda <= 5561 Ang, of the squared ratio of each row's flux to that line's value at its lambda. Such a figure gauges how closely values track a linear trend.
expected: 1.079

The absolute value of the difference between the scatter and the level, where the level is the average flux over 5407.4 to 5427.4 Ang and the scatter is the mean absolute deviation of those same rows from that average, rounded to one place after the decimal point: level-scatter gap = 13.2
